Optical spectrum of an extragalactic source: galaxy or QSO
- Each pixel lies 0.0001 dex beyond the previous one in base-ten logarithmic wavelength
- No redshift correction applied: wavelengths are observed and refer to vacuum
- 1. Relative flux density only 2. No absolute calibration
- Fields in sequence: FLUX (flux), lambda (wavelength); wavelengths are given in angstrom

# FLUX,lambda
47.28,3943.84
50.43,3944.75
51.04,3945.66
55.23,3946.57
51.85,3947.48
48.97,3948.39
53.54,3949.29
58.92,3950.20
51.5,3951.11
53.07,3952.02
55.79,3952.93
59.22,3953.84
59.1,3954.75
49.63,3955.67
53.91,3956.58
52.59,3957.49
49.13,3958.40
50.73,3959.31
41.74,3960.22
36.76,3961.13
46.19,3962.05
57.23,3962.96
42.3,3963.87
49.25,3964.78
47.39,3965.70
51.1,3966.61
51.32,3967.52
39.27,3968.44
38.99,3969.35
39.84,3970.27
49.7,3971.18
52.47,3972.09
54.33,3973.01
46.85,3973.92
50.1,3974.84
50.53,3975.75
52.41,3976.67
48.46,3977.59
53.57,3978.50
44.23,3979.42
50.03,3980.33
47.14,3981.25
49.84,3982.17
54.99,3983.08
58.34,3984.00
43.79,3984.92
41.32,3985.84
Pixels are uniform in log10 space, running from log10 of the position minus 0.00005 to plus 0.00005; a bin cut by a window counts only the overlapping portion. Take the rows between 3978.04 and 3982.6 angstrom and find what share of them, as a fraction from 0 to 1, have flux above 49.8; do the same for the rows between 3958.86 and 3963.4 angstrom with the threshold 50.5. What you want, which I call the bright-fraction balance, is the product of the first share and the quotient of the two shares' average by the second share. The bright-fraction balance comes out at 0.75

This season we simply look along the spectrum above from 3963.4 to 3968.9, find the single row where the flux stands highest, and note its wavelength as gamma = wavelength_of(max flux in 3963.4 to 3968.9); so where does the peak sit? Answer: 3967.52 angstrom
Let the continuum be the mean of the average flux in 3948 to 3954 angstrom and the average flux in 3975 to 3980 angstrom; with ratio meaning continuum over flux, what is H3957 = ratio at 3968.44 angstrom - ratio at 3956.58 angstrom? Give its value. 0.36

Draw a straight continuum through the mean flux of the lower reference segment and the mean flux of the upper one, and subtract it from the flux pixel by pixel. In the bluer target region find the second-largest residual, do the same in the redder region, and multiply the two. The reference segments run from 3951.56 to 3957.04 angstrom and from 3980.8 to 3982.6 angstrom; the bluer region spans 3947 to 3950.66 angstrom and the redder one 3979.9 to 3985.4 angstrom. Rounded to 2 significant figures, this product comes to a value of -19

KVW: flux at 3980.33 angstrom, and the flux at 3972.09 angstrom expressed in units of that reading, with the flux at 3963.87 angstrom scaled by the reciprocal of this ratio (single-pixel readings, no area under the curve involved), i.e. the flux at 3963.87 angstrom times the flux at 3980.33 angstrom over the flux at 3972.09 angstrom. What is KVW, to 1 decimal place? 40.3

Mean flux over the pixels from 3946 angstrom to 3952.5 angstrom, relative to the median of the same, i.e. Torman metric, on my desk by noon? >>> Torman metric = 1.004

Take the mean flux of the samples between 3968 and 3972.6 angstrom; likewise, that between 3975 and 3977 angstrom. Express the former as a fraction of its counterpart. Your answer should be 0.86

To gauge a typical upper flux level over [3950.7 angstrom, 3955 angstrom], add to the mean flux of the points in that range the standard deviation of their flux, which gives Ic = 59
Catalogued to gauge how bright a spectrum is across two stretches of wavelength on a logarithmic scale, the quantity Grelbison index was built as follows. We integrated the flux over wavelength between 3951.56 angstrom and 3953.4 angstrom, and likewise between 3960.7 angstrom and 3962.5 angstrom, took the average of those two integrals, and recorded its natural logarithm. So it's 4.470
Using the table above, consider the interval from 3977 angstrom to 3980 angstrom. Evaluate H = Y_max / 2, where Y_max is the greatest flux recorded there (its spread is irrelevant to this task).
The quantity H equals 26.8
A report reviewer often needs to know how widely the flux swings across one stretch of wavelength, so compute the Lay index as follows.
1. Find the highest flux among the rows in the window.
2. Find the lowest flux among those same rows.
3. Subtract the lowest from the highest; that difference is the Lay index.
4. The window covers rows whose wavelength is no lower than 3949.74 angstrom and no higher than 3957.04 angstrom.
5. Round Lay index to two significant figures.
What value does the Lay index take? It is 9.6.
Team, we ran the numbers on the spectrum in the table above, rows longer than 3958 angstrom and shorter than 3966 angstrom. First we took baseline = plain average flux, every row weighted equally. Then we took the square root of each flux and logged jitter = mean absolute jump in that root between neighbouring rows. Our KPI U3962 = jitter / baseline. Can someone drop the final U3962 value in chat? 0.0117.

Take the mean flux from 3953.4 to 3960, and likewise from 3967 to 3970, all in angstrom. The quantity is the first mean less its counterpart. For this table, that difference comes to 10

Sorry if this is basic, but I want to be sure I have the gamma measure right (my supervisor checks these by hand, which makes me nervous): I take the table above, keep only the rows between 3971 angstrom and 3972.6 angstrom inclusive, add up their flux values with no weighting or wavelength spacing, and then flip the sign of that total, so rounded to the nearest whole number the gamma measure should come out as -102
